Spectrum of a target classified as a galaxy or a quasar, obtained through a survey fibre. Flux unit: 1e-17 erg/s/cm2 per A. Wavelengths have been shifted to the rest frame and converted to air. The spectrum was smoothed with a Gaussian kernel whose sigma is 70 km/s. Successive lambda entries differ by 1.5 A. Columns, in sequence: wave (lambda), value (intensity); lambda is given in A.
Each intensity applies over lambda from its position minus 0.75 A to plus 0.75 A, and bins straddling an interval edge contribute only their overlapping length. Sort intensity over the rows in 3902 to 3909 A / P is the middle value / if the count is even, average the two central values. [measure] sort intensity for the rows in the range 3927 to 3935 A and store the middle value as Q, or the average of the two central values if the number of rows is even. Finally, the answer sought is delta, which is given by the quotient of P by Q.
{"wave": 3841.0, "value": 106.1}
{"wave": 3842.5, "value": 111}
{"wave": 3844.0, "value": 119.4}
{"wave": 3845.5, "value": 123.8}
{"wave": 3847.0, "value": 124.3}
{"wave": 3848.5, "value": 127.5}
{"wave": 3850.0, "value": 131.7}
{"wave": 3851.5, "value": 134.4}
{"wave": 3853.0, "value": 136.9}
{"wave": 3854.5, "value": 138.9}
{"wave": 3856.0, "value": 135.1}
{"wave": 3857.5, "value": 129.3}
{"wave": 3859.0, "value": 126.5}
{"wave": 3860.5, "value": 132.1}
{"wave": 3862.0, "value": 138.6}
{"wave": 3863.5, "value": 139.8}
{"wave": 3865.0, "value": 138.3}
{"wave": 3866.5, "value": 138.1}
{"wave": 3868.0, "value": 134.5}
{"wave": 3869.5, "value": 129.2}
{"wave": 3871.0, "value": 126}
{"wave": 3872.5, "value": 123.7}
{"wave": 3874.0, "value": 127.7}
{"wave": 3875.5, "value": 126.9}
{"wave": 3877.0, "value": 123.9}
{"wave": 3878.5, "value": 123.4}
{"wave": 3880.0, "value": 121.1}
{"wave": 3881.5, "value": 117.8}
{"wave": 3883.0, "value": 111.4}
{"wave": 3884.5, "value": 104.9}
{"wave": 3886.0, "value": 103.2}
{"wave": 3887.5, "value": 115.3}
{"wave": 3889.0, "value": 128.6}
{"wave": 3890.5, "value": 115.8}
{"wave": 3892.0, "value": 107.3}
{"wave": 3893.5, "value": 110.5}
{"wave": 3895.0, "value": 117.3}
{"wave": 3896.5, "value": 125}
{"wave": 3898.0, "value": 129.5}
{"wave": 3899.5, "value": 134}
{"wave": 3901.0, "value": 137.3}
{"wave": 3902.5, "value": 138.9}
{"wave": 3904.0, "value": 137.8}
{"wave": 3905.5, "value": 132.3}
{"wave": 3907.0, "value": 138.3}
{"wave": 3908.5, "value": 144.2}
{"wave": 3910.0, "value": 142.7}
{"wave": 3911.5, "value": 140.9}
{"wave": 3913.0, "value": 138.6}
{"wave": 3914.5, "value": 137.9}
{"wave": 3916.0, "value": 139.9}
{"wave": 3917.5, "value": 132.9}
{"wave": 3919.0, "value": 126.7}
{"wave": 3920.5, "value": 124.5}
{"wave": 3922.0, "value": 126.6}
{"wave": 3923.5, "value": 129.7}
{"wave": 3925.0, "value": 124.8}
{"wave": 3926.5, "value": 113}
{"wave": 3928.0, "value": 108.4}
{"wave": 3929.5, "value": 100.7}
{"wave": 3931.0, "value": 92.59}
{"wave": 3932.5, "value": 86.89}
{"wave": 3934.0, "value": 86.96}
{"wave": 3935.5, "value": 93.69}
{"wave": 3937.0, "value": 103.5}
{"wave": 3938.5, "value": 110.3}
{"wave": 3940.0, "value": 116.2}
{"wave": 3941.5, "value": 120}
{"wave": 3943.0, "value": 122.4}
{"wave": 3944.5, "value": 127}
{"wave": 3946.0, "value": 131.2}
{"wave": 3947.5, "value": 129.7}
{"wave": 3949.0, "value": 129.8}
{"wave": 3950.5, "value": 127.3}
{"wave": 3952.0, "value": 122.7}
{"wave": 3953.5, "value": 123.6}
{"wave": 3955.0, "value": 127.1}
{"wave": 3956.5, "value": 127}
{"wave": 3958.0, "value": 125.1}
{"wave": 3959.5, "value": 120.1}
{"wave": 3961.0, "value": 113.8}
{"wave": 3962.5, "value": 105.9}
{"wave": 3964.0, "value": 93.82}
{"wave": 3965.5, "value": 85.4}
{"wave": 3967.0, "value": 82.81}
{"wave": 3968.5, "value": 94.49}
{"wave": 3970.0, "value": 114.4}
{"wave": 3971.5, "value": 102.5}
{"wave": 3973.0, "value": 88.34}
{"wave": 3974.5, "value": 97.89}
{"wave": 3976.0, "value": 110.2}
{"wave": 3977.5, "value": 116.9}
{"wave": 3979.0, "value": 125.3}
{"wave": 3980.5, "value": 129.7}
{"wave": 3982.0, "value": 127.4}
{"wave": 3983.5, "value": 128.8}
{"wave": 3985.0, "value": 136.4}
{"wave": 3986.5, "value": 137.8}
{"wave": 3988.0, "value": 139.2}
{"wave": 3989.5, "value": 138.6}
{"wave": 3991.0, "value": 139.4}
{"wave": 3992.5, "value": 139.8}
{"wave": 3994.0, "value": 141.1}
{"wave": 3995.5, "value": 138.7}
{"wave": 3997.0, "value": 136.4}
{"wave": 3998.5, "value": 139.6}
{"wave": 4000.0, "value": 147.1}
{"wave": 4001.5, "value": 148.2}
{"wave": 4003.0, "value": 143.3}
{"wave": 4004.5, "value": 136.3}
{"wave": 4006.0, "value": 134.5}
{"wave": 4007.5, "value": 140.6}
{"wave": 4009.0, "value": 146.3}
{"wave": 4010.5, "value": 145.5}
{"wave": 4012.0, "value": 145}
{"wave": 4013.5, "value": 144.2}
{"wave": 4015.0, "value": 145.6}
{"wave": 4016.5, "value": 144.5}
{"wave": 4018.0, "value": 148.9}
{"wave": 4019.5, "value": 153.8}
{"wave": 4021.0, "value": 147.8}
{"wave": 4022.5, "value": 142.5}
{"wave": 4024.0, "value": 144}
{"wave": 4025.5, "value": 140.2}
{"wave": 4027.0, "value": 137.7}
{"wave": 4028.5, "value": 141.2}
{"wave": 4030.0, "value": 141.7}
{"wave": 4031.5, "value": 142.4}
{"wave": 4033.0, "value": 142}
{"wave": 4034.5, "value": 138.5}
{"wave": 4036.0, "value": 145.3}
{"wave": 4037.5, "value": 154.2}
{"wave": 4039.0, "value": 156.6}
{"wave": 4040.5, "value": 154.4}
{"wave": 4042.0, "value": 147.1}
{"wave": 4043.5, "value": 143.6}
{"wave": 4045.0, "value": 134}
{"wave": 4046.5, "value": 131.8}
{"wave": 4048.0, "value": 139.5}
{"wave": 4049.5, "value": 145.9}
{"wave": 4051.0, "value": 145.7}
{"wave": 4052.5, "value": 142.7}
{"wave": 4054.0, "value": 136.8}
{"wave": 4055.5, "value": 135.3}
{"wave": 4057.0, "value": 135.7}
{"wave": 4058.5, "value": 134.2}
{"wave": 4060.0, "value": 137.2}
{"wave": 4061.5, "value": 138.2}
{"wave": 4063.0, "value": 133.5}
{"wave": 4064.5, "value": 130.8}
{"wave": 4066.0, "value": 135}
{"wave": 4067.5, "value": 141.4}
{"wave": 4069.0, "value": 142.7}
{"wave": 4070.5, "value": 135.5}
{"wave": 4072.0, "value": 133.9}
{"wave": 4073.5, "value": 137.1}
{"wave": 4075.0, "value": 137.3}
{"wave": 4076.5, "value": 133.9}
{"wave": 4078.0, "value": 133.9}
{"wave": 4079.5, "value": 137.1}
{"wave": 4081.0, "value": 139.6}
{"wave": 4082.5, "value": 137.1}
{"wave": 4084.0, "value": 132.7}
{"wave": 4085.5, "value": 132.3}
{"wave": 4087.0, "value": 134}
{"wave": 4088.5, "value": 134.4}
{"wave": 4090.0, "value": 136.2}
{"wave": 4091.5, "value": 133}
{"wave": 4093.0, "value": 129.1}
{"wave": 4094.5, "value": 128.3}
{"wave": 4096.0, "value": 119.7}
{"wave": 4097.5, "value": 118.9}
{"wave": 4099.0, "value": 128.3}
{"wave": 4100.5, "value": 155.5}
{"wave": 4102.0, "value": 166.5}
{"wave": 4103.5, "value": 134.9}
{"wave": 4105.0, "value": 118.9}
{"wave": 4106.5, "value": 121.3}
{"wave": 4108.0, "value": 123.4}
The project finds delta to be 1.49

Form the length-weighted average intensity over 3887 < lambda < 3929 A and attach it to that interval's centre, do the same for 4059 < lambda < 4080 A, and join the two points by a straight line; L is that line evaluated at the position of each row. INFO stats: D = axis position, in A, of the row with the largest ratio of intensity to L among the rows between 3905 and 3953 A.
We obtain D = 3908.5 A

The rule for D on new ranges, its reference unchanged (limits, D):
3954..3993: 3992.5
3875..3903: 3902.5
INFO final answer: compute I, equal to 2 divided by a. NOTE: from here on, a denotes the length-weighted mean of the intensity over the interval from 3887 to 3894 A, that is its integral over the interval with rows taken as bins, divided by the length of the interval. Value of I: 0.0173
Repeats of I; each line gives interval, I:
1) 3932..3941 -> 0.0199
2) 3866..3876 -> 0.0155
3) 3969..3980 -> 0.0185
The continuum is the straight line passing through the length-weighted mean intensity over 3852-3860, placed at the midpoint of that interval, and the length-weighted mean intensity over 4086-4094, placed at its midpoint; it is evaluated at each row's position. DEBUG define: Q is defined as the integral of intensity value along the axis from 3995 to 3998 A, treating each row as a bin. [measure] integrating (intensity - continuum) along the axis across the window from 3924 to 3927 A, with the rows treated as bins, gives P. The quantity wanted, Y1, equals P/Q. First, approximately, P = -39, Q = 413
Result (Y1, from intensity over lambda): -0.09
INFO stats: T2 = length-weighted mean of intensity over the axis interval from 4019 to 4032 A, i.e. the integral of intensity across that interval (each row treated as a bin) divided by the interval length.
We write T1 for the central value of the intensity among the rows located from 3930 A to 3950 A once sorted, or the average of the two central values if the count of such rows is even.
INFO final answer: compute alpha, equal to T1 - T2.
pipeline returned -27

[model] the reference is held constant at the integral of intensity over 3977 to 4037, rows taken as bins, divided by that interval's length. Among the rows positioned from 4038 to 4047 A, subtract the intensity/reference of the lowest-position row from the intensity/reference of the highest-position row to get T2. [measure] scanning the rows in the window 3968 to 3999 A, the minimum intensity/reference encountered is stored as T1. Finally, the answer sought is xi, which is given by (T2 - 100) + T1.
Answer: -99.5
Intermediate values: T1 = 0.63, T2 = -0.18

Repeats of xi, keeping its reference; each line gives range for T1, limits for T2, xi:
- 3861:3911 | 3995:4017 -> -99.2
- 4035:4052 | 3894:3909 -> -98.9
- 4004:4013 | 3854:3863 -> -99.0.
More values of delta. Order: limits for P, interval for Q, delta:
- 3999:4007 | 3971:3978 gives 1.40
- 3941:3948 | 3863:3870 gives 0.92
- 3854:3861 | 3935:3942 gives 1.20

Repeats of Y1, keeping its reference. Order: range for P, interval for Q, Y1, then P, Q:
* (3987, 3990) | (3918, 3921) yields 0.04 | 17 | 379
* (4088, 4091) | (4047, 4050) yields 0.01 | 6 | 425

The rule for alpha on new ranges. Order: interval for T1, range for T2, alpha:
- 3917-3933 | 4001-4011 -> -17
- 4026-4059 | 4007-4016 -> -3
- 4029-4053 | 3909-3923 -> 9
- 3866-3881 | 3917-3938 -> 16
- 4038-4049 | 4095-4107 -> 10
